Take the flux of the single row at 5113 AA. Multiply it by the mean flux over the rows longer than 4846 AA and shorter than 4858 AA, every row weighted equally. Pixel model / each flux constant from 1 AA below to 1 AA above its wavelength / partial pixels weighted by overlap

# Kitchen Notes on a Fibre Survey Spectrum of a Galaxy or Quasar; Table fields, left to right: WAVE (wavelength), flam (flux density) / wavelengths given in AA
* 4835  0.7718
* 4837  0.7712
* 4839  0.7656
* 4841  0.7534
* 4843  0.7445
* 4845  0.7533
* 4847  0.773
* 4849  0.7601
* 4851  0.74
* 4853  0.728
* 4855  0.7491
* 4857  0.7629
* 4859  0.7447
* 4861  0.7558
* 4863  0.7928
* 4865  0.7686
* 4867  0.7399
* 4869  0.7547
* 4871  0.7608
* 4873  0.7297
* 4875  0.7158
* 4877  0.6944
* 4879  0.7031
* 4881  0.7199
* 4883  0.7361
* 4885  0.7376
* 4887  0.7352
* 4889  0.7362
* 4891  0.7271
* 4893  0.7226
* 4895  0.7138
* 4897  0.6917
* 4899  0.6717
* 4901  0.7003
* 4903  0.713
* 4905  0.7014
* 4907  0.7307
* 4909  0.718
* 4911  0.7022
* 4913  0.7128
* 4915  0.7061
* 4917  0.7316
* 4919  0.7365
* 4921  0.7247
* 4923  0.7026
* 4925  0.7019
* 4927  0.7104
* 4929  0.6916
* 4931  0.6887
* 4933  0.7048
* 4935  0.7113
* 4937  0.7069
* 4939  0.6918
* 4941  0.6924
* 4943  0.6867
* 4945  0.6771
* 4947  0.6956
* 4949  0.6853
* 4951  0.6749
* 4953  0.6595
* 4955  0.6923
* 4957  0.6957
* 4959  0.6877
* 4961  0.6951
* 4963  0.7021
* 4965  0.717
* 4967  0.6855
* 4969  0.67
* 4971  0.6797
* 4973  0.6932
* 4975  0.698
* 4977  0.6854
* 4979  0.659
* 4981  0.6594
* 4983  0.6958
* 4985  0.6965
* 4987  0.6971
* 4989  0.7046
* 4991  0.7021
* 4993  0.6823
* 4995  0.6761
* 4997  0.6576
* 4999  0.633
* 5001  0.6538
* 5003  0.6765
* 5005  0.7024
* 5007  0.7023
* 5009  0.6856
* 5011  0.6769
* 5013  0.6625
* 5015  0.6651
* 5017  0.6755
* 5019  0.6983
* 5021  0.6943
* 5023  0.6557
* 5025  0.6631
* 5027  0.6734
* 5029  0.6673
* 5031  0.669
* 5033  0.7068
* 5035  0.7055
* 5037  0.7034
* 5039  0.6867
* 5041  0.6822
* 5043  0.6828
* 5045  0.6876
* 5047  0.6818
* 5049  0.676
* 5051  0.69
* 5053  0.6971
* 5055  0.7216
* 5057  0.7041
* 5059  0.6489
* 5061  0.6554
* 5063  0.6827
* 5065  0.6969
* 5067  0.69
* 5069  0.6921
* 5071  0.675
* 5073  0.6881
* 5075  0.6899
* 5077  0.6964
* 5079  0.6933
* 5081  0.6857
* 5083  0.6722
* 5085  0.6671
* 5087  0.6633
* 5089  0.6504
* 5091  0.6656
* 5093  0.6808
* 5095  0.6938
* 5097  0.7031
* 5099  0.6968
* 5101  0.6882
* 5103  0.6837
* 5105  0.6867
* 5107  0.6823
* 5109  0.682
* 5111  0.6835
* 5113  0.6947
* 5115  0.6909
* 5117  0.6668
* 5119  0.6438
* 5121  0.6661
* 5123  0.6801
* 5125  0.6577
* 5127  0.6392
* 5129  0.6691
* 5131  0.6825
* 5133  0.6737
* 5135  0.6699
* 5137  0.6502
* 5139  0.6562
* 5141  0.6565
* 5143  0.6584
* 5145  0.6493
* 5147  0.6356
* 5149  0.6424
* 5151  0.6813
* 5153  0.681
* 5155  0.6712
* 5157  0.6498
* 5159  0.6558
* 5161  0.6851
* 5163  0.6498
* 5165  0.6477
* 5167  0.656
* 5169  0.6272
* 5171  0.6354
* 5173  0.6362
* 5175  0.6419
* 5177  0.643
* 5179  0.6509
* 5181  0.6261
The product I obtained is 0.523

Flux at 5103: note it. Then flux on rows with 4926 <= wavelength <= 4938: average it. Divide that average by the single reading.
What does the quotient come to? 1.03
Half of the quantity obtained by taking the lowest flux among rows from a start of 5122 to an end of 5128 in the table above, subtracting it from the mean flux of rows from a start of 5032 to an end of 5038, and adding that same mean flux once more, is 0.39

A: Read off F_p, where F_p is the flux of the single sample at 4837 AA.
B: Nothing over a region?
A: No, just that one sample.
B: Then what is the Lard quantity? 0.7712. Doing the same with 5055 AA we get 0.7216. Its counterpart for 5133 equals 0.6737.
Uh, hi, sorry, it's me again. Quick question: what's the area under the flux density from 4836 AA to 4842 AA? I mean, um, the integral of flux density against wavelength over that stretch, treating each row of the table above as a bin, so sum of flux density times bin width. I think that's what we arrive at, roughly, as 4.58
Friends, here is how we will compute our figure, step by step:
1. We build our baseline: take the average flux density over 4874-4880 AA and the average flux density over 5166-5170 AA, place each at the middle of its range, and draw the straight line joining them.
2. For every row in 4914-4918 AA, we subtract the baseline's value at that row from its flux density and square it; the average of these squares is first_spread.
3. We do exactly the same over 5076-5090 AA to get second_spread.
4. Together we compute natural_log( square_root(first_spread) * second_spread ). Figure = -11.3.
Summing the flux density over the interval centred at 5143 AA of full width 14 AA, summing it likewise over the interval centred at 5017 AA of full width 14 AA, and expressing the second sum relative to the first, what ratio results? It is 1.04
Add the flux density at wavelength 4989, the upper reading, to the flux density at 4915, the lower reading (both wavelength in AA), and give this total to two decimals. 1.41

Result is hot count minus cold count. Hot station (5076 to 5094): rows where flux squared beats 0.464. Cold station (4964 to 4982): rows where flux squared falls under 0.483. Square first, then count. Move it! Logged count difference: -4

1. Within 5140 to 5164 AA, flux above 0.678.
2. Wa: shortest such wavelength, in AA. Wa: 5151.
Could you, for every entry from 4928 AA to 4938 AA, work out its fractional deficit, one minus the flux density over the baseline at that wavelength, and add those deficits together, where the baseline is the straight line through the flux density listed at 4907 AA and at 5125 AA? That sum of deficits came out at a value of 0.15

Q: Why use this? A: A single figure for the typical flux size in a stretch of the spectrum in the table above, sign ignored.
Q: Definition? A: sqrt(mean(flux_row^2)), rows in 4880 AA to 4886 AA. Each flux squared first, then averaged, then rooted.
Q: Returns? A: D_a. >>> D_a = 0.73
